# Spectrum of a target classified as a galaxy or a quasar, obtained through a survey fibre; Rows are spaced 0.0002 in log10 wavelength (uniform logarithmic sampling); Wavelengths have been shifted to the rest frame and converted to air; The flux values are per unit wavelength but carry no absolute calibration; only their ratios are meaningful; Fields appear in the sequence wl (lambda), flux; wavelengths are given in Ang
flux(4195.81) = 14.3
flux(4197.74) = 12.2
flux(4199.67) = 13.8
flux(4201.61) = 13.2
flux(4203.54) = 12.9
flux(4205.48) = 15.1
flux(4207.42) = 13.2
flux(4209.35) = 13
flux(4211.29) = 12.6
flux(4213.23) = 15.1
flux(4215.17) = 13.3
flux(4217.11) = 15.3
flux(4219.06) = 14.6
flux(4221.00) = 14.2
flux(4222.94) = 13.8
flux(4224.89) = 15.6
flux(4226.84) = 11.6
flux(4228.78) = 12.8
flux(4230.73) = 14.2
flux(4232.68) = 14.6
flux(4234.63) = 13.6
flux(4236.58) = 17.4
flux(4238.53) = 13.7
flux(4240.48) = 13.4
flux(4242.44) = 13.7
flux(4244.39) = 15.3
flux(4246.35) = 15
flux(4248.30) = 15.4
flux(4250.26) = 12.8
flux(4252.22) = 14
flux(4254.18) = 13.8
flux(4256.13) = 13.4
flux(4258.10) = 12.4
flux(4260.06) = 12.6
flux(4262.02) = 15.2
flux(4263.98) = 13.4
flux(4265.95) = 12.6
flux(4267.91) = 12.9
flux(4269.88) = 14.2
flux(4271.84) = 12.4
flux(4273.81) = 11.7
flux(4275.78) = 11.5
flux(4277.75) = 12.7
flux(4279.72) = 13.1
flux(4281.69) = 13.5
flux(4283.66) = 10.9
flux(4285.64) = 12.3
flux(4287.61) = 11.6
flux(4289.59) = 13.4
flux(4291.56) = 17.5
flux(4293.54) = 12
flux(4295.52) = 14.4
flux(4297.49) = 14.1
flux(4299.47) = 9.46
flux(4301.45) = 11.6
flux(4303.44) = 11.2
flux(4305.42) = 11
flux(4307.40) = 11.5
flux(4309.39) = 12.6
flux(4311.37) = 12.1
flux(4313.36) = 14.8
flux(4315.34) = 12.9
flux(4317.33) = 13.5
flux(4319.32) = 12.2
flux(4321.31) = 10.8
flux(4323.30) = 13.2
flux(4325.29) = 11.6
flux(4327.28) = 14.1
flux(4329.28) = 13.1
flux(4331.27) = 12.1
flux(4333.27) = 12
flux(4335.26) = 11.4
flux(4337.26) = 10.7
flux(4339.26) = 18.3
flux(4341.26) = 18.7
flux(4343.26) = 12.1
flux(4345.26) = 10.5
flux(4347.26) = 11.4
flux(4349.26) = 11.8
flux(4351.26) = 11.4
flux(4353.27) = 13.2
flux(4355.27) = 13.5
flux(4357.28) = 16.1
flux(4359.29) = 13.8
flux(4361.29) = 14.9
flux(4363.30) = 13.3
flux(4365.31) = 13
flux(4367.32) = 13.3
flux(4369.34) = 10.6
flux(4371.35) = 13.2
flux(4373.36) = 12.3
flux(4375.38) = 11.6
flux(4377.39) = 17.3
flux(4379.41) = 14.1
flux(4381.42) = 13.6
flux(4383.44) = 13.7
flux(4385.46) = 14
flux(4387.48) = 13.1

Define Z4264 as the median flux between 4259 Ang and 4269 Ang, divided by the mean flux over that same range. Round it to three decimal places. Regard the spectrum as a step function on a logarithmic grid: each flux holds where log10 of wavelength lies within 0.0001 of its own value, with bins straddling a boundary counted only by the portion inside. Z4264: 0.967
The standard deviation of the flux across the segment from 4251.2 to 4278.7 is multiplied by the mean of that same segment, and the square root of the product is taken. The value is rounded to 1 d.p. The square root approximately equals 3.6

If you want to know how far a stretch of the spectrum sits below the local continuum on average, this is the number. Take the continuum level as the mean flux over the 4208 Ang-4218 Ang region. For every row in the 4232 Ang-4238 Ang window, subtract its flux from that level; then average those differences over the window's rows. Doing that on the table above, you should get -1.3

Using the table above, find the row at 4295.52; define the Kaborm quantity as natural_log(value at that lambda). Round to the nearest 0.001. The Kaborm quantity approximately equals 2.667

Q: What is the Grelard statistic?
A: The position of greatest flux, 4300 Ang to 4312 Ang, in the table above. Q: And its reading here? 4309.39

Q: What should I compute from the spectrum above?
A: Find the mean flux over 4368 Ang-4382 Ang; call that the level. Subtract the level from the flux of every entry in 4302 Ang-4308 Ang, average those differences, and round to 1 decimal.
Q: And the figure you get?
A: -2.0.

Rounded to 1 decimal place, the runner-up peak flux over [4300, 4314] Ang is 12.6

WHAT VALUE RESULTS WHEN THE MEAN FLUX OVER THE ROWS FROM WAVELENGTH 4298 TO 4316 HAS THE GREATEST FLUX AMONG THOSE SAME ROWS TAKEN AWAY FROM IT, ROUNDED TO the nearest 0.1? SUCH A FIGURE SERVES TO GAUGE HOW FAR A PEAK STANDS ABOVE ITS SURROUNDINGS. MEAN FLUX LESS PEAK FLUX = -2.9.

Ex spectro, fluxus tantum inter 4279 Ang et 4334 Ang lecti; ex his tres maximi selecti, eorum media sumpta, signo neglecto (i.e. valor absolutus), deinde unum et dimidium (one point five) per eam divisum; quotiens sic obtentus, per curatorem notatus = 0.096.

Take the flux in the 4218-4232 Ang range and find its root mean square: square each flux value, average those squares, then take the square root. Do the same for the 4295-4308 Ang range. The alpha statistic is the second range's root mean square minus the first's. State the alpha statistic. -1.9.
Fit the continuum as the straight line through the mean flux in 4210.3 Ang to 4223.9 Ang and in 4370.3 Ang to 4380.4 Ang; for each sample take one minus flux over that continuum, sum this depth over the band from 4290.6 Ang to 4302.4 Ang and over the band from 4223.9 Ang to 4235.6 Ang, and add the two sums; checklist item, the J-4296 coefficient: 0.47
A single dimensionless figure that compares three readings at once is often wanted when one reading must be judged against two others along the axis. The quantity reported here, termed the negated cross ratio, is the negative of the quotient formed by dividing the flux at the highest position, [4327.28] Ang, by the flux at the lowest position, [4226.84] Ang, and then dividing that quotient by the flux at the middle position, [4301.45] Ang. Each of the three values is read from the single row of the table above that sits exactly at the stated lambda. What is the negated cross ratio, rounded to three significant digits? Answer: -0.105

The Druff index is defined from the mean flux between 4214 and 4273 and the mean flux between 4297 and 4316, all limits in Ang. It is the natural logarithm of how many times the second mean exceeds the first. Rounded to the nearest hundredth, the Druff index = -0.14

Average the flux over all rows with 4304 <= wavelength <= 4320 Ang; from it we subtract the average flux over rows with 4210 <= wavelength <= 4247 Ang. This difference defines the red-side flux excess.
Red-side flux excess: -1.6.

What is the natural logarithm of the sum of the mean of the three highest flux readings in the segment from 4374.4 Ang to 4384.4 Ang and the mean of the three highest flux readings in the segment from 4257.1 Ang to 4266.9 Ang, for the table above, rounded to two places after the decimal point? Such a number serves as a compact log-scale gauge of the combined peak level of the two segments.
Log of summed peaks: 3.36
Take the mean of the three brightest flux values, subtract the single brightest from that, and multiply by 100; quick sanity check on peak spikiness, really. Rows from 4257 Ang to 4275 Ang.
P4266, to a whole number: -93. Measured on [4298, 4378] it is -60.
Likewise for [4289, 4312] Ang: -217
